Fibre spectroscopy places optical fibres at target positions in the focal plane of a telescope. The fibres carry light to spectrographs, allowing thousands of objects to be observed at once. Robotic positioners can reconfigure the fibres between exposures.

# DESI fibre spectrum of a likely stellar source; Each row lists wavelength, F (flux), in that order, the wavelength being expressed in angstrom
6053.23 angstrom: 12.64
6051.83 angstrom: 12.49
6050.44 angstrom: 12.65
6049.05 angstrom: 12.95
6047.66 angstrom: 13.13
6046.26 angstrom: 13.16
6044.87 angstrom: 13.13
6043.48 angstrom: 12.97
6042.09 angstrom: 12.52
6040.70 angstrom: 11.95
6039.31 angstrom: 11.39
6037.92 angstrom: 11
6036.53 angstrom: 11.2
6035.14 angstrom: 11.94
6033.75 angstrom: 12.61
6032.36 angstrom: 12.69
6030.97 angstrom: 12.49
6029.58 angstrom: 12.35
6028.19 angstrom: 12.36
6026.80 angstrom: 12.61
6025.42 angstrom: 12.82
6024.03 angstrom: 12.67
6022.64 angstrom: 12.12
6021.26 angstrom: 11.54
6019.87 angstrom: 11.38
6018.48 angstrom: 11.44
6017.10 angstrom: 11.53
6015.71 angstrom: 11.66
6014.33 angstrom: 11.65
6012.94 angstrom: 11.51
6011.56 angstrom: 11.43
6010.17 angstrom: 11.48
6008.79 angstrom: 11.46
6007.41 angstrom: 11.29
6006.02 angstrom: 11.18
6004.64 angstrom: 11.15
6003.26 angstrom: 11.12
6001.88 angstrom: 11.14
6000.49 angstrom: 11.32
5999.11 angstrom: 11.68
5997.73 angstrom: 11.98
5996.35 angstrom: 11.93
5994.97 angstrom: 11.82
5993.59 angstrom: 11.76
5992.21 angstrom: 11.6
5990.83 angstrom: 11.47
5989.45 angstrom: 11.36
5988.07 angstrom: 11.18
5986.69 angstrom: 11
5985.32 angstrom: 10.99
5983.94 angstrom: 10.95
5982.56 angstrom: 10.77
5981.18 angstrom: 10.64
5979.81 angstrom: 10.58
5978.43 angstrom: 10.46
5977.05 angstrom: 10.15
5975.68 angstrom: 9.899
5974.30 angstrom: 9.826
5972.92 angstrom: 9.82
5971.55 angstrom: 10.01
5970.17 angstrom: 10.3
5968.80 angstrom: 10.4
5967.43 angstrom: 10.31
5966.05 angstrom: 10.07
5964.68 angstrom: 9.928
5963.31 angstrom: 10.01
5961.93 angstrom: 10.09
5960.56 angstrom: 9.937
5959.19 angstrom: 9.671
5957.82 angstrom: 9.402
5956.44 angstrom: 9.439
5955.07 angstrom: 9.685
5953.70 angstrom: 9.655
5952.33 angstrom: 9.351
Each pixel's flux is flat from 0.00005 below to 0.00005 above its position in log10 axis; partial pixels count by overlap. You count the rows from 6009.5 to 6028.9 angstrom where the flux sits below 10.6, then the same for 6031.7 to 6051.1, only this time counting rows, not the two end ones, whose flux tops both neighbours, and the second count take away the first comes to 1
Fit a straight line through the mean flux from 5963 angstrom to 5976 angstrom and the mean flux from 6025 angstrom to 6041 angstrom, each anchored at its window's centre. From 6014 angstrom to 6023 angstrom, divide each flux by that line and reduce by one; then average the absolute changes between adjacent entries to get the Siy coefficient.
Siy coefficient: 0.016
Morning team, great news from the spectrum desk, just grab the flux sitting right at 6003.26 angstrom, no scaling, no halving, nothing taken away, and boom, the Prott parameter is 11.12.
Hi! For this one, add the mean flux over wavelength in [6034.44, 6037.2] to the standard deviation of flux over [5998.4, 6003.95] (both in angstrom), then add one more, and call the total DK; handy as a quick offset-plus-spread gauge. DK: 12.8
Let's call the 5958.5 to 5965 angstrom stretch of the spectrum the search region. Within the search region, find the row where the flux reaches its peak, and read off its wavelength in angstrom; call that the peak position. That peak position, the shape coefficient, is 5961.93 angstrom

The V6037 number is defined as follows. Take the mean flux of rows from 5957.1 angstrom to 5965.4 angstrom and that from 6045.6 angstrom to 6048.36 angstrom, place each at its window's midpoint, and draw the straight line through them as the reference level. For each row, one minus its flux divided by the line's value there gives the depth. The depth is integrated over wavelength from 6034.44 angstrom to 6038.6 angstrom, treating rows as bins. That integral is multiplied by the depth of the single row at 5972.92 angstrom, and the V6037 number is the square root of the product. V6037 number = 0.14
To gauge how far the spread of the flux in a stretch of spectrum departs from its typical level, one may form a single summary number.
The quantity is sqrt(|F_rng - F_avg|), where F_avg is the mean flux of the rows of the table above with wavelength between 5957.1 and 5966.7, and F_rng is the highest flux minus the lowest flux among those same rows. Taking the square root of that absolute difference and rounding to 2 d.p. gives 3.03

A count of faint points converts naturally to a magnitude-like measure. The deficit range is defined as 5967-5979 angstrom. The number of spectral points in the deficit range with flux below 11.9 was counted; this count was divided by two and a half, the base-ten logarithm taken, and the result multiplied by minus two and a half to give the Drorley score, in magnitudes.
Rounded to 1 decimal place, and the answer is -1.4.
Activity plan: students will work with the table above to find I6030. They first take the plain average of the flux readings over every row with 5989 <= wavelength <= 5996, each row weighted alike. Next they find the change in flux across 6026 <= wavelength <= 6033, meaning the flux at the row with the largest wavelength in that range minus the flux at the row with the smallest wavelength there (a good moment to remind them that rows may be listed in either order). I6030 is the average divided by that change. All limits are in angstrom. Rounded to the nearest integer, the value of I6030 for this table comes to 145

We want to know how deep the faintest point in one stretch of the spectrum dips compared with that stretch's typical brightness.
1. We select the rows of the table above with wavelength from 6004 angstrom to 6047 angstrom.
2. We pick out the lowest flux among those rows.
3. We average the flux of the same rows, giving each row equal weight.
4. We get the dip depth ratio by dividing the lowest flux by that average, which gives 0.92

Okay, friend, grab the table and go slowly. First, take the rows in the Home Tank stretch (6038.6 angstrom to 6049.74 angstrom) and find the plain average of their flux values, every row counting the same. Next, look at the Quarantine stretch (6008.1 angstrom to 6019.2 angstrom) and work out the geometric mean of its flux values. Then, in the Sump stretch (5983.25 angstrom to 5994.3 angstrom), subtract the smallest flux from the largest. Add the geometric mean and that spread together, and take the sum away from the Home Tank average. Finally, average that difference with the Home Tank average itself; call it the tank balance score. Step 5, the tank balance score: 6.5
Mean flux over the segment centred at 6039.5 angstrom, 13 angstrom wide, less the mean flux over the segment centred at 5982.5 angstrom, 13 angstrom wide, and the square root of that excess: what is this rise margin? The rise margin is 1.2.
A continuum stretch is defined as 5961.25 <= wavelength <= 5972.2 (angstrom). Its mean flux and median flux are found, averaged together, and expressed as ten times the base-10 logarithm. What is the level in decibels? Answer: 10.0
